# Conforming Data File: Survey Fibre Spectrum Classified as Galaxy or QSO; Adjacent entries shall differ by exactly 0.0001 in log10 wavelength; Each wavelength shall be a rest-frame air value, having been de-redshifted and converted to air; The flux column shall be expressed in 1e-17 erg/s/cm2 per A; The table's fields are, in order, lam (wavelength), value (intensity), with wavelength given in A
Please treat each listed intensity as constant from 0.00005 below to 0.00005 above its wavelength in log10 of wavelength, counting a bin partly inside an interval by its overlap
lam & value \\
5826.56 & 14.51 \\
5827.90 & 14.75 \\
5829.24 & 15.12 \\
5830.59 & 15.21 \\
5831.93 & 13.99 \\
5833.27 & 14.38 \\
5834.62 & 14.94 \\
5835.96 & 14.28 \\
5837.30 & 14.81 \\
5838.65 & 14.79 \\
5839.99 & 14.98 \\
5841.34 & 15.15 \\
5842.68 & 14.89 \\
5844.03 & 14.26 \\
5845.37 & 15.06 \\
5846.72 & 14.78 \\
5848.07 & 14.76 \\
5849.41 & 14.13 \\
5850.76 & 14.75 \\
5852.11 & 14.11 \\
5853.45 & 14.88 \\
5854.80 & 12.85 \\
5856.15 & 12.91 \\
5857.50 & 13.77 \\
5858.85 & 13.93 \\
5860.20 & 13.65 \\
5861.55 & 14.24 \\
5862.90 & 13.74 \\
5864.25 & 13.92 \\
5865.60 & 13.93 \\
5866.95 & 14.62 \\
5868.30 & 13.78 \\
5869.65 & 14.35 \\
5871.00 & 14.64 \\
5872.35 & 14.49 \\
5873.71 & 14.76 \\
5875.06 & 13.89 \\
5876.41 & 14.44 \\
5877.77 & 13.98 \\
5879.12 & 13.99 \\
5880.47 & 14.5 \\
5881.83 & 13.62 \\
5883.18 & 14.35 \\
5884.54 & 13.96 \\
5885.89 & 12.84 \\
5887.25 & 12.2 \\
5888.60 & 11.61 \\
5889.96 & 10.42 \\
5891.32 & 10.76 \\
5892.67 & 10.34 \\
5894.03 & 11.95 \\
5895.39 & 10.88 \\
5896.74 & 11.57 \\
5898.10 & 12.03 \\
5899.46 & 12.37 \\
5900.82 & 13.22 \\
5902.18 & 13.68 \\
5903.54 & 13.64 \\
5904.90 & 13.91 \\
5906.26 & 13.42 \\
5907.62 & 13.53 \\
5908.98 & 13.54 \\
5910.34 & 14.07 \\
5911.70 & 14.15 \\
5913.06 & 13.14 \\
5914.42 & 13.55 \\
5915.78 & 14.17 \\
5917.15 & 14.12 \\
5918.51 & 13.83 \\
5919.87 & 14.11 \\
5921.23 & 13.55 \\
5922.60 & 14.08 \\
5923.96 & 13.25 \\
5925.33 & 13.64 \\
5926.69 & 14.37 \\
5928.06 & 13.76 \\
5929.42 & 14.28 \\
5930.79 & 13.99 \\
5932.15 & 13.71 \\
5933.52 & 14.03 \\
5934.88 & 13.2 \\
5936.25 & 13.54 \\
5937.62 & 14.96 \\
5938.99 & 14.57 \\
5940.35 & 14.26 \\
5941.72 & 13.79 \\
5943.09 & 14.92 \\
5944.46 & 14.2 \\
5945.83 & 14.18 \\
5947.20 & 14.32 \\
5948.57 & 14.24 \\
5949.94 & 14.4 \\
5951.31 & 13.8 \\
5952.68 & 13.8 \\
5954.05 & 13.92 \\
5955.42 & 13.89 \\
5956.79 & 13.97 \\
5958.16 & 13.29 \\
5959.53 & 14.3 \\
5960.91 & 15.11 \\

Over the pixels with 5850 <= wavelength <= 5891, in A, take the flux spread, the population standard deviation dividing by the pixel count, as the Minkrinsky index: 0.97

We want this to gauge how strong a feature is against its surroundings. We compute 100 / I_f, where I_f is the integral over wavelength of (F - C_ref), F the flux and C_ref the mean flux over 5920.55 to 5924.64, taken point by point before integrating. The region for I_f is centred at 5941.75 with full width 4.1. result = 35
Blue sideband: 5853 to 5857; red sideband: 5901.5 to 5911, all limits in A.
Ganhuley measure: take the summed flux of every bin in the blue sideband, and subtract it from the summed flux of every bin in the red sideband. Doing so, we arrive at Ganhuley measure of 55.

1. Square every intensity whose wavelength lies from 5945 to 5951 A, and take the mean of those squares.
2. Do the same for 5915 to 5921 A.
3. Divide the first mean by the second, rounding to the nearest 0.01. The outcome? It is 1.03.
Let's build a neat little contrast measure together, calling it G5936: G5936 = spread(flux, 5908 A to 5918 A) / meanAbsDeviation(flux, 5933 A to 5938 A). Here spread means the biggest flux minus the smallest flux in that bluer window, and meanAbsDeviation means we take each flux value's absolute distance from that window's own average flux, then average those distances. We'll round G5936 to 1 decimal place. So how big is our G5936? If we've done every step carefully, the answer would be 1.8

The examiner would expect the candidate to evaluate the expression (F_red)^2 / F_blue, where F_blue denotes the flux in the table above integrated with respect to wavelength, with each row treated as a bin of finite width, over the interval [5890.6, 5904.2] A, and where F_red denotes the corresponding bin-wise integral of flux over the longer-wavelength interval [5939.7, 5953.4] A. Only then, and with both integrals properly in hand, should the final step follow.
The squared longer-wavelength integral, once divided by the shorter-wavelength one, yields 231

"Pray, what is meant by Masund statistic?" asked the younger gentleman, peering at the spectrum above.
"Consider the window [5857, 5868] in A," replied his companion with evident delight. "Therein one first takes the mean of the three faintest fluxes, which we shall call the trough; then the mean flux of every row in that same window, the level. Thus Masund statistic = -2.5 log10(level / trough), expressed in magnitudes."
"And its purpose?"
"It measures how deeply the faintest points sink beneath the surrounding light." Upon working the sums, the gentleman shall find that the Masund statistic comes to -0.020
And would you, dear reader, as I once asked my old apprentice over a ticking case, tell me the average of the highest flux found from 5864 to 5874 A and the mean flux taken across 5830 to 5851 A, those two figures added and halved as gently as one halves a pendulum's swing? 14.7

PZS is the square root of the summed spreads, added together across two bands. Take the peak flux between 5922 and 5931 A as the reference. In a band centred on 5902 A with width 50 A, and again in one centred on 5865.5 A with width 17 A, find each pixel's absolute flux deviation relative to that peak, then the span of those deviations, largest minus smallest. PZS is 2.2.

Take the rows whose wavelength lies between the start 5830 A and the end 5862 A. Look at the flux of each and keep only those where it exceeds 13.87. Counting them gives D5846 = 20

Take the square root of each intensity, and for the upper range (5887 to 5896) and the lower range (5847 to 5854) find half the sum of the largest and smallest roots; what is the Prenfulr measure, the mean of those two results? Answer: 3.58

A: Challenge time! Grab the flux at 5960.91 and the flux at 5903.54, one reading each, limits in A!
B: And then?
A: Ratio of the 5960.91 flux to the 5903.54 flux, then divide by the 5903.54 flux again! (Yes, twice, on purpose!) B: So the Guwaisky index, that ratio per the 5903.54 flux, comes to 0.081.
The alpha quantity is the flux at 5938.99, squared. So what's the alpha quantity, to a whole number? 212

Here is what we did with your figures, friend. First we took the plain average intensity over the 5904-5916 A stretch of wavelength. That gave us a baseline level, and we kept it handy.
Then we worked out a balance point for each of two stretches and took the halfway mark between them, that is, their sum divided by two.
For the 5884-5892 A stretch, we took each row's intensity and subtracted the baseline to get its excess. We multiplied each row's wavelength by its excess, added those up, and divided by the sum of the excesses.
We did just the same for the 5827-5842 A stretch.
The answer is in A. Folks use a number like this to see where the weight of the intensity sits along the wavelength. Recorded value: 5862.1 A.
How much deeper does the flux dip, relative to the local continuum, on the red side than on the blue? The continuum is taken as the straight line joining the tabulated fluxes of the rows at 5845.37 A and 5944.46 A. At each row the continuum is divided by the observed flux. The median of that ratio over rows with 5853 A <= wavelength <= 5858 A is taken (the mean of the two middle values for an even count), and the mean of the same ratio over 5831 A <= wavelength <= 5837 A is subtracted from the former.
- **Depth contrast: 0.07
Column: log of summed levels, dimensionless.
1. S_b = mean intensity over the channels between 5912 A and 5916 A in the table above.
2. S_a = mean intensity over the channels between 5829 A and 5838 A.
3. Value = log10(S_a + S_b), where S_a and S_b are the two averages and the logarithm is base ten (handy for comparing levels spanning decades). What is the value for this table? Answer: 1.45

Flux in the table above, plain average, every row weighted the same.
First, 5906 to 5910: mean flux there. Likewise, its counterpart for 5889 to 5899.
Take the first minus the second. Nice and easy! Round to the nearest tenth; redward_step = 2.4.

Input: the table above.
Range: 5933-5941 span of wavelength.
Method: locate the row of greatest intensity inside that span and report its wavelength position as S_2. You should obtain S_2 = 5937.62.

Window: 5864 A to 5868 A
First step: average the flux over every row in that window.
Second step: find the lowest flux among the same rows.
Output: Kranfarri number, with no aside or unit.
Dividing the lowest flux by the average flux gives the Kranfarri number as 0.983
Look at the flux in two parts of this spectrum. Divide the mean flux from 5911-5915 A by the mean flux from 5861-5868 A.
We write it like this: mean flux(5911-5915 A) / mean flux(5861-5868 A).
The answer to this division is 0.97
